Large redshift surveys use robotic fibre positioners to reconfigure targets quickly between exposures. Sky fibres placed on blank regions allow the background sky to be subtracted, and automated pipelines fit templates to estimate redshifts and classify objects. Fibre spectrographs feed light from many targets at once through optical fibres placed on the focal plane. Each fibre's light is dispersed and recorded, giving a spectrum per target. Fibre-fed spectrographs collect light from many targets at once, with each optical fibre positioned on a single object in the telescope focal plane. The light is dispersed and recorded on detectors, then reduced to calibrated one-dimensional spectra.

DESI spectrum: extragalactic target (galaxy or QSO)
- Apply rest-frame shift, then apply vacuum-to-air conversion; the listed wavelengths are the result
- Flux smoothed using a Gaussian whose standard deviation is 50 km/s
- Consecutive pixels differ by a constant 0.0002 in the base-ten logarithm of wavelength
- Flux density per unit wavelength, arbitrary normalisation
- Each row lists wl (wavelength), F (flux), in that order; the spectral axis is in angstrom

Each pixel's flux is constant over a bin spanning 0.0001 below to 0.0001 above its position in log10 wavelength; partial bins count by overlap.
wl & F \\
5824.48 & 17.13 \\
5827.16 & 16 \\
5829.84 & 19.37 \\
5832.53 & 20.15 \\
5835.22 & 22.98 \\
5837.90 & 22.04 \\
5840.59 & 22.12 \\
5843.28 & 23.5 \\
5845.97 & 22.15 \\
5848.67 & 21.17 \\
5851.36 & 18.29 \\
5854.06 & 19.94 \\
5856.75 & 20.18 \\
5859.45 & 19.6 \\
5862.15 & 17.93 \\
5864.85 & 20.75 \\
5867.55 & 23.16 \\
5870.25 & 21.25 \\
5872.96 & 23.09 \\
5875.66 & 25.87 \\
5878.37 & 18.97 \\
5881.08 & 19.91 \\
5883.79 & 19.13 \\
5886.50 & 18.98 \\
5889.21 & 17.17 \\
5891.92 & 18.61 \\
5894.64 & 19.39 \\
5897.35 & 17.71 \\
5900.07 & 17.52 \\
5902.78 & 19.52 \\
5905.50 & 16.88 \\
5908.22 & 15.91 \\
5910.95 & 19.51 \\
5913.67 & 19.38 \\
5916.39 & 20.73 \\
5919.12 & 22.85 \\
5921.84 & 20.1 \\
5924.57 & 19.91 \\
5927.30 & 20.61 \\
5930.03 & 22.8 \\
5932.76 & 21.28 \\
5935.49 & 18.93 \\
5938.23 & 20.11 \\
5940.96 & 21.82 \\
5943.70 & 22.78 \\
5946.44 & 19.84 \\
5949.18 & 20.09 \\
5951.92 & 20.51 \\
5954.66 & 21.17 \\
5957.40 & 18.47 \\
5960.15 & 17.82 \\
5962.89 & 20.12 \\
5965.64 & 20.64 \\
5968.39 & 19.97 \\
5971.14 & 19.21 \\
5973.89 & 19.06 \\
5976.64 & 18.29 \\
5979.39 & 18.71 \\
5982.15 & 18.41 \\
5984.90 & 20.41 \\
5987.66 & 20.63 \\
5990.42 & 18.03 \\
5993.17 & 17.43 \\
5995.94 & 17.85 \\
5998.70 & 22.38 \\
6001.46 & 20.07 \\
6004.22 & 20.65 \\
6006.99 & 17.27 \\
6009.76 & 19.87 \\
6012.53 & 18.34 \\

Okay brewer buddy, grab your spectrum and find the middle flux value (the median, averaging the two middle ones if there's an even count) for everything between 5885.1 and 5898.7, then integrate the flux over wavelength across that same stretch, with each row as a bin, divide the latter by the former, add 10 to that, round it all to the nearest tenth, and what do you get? 23.4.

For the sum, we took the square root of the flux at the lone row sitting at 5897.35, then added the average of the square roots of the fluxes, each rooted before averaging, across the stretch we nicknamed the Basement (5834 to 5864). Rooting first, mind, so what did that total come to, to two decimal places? 8.78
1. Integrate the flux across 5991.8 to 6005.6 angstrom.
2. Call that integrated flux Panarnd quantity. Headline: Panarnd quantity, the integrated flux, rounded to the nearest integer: 272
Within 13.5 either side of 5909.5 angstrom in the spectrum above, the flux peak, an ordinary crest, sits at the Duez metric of 5919.12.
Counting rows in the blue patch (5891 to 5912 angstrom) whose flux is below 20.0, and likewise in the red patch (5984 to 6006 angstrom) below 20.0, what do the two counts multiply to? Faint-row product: 24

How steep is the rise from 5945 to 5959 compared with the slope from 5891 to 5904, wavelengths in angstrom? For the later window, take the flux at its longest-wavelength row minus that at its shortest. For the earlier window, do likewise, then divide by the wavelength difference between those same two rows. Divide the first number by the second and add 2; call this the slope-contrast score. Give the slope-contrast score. -14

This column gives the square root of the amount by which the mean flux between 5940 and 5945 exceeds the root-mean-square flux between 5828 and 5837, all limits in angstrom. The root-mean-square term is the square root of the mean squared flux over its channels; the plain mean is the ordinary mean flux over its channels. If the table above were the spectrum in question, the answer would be 1.2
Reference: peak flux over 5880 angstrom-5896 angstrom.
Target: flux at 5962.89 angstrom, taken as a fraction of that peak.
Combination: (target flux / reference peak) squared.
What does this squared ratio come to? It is 1.02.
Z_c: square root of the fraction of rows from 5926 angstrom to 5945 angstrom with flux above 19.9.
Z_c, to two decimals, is 0.93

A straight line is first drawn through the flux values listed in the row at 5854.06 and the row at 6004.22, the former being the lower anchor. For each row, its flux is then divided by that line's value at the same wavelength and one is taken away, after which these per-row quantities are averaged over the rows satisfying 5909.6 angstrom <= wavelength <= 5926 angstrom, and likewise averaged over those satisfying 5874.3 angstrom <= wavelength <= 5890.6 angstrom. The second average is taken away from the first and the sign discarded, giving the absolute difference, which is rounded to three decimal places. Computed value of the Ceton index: 0.012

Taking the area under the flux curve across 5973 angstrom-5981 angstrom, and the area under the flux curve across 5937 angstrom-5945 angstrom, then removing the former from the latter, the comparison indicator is 23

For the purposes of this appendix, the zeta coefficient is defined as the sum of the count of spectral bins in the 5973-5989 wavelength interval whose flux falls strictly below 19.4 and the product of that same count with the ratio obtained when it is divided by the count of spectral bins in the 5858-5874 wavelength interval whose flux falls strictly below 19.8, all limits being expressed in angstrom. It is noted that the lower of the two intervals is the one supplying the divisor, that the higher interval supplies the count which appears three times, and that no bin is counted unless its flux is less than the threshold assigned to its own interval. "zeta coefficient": 12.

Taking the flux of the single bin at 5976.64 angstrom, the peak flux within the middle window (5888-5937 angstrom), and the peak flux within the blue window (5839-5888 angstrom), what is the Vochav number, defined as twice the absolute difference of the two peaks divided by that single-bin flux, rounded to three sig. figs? 0.330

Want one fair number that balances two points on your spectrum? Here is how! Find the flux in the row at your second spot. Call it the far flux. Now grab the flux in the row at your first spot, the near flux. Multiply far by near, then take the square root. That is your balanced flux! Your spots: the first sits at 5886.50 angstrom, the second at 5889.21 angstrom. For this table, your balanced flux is 18.1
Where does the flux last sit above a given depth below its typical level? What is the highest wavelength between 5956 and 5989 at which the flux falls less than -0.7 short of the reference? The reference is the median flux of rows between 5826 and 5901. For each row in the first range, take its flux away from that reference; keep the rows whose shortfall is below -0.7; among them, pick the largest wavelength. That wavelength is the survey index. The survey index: 5987.66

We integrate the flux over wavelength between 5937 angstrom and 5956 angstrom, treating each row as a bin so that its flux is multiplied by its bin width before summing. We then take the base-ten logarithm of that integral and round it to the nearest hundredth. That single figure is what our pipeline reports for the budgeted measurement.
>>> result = 2.60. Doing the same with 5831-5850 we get 2.62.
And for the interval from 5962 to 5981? 2.57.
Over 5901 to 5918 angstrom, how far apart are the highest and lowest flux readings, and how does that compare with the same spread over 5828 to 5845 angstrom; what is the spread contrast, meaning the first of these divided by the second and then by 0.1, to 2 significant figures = 12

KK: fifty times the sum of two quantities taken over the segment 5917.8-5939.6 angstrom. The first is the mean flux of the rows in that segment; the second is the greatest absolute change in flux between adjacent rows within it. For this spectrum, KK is 1179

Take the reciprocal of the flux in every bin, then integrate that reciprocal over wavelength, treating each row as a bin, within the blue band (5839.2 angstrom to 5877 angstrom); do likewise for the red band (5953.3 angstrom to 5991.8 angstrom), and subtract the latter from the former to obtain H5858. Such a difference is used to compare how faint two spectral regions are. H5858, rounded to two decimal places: -0.21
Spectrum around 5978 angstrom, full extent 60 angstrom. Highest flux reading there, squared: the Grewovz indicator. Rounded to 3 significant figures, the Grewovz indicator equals 501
